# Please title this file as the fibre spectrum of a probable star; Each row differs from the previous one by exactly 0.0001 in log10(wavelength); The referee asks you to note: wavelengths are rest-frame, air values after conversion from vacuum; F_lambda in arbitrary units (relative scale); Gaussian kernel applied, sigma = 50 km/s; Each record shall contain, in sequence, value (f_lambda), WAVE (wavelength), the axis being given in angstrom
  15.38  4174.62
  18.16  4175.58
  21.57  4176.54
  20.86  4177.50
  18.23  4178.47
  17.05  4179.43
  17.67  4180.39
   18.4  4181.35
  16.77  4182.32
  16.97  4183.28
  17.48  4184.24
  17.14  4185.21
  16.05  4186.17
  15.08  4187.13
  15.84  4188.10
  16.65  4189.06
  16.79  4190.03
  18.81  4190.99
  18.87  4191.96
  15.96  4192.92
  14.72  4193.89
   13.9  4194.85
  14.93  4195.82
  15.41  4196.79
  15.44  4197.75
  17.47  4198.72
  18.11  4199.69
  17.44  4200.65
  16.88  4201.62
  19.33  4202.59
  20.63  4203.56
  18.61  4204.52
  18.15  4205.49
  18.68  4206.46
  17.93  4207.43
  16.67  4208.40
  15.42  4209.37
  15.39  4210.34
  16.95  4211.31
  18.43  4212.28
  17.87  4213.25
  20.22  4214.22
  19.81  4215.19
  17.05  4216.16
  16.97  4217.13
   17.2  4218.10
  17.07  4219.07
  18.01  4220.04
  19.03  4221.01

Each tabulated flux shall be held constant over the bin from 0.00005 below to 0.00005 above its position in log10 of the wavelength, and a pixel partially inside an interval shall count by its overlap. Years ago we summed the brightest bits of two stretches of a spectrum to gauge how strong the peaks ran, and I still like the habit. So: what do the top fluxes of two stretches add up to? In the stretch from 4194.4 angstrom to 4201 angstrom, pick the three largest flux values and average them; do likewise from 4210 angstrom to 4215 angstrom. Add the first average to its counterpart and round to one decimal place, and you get 36.5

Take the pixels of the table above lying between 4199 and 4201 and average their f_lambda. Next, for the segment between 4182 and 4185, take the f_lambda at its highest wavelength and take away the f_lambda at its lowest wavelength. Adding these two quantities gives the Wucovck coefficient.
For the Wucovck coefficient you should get 18.5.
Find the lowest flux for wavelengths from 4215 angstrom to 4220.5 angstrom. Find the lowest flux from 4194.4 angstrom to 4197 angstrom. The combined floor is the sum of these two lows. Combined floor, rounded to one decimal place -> 30.9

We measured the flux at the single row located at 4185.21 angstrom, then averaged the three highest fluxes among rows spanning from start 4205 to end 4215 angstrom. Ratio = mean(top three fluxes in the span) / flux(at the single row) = 1.11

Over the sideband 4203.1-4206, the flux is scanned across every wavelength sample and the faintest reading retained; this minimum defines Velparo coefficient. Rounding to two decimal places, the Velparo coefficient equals 18.15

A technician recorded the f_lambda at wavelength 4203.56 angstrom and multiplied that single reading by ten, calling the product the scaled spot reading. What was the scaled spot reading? 206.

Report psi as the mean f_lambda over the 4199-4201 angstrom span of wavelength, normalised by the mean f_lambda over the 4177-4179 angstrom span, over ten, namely 0.091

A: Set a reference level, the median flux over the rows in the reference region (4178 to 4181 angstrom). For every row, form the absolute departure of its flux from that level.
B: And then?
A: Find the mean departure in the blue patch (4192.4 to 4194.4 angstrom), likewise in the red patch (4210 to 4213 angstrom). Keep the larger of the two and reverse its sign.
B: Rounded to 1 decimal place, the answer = -2.3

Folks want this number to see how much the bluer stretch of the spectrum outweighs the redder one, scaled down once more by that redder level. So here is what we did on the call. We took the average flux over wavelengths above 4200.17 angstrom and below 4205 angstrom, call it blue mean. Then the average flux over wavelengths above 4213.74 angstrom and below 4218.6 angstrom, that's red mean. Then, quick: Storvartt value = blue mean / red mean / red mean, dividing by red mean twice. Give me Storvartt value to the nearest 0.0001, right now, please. 0.0558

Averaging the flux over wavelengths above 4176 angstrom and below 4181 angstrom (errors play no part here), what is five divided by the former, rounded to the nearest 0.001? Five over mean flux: 0.262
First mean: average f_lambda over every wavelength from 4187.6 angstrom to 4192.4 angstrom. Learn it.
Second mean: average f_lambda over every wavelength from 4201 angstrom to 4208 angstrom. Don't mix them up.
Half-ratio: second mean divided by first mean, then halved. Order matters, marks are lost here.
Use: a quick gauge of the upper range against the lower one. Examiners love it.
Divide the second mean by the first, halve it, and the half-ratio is 0.53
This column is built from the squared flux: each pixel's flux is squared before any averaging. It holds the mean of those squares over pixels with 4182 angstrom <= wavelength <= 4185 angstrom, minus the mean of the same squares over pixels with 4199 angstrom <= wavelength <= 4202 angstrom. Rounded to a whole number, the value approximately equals -14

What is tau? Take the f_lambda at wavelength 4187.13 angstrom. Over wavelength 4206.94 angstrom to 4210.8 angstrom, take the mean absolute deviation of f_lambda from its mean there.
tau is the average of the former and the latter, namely 8.0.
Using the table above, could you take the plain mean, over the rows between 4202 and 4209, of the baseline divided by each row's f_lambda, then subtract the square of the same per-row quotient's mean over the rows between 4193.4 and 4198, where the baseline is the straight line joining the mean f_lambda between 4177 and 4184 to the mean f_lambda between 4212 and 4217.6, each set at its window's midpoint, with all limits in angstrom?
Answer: -0.51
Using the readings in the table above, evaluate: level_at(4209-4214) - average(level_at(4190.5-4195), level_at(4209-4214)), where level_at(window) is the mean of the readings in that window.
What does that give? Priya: 0.18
